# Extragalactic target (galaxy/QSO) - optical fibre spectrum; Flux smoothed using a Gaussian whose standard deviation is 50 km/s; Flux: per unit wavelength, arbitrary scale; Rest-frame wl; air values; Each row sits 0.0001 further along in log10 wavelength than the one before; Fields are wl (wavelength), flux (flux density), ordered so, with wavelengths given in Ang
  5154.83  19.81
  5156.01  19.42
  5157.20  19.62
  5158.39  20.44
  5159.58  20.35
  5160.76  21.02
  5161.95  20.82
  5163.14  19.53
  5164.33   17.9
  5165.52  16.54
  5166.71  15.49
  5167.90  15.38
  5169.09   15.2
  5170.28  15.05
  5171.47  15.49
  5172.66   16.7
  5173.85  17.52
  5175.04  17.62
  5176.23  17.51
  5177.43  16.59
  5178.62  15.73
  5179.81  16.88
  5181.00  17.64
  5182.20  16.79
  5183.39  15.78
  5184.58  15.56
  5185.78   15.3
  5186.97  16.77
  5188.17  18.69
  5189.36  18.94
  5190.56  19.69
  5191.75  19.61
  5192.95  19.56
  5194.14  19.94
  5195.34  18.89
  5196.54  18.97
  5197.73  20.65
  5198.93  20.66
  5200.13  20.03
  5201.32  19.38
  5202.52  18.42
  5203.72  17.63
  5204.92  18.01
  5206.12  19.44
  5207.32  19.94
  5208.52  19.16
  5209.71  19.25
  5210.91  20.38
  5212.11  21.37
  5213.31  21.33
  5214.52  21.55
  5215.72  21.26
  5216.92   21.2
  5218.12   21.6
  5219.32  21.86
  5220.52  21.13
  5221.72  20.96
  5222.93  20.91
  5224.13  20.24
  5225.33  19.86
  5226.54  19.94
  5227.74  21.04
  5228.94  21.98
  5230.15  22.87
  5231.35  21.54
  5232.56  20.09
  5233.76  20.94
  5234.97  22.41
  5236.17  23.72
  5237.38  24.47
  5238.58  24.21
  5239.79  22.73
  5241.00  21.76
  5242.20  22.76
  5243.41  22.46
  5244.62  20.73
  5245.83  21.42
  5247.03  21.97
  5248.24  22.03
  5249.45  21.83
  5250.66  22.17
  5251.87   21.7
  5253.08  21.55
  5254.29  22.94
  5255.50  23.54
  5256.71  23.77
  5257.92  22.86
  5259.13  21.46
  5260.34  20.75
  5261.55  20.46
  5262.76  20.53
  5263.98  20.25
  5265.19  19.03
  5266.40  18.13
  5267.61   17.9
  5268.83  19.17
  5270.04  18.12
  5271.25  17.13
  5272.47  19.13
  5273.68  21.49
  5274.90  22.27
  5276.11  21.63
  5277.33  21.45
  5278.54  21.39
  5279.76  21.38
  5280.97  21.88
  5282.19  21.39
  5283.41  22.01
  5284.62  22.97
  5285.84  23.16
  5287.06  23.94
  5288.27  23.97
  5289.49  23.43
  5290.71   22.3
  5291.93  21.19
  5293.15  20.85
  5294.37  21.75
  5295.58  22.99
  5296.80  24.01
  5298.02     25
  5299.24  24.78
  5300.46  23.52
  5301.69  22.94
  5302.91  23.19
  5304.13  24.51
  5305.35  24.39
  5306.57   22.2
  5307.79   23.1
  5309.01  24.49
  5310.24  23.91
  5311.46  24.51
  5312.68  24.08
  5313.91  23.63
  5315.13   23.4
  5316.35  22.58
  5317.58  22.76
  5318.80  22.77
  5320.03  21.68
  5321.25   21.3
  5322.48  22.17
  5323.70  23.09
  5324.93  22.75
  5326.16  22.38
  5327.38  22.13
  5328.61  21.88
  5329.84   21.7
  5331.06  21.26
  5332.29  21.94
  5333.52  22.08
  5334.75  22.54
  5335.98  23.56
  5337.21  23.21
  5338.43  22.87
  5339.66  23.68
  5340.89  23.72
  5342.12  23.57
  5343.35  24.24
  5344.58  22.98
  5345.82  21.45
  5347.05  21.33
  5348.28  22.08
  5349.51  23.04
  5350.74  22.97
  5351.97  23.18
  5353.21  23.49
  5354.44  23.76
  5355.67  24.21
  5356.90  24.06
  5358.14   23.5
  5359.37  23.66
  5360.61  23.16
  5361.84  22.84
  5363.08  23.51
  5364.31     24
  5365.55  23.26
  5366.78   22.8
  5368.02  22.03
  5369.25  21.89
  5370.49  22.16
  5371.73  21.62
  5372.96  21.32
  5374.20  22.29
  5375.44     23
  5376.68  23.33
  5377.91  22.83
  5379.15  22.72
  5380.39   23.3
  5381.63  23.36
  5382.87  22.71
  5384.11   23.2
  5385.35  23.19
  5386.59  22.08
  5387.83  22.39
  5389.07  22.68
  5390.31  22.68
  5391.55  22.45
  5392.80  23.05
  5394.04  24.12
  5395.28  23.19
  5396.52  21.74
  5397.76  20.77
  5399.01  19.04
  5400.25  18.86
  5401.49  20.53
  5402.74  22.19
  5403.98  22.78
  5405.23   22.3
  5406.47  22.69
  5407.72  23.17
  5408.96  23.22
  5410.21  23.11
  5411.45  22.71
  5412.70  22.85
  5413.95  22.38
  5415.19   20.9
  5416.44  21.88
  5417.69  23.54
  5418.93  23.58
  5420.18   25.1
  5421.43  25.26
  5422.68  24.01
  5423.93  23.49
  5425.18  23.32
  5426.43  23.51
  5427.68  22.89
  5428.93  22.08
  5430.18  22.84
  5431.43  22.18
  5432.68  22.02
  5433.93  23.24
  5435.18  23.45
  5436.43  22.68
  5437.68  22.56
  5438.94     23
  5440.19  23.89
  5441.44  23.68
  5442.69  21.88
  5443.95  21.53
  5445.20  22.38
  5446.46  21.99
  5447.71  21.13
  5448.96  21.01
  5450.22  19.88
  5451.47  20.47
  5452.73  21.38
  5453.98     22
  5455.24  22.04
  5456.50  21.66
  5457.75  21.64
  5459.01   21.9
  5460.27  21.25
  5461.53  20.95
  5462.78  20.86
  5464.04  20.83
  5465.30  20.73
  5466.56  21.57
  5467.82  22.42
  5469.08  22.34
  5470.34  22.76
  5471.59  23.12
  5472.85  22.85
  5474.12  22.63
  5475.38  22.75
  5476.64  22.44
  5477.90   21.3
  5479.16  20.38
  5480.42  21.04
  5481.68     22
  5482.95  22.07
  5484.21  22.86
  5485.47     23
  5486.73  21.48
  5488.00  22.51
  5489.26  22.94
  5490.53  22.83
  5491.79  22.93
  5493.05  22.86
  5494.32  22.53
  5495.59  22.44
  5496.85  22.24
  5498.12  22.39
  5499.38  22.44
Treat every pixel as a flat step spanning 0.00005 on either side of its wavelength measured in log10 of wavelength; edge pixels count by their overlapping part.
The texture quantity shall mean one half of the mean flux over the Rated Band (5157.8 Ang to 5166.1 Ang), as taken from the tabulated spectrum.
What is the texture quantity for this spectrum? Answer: 9.8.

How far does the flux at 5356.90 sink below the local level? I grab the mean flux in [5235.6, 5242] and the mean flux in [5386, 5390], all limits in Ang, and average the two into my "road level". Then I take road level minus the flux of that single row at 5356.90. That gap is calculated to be -1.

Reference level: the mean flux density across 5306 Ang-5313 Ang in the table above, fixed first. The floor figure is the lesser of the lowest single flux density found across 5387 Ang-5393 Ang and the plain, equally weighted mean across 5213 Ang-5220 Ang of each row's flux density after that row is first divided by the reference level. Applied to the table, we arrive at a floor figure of 0.905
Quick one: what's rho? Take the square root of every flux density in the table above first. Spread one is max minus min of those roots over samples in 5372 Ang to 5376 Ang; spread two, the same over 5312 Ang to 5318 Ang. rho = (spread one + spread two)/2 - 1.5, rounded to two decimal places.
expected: -1.33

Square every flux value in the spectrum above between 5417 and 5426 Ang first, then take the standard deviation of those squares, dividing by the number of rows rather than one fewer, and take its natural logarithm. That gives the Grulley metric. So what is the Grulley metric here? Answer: 3.6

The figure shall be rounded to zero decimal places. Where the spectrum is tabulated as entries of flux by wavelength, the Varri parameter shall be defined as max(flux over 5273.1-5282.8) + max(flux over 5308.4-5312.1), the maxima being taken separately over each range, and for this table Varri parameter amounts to 47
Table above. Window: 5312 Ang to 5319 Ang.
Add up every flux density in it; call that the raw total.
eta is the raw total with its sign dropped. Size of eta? 139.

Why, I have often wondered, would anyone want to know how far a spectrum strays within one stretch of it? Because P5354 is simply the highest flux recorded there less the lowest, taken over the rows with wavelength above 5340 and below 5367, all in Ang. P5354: 2.9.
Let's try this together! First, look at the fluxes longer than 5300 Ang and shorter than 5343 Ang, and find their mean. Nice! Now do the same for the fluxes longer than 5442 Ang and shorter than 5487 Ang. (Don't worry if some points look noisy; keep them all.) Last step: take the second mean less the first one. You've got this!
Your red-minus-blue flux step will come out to -1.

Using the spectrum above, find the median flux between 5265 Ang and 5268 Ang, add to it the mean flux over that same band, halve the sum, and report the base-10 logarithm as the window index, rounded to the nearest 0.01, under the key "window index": 1.26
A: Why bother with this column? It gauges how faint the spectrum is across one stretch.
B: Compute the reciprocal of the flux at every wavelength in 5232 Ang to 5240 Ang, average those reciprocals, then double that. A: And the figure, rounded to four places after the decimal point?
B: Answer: 0.0887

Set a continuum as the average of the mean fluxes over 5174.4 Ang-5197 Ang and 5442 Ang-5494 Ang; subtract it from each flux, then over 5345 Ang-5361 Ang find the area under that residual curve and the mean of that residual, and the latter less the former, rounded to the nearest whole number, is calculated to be -49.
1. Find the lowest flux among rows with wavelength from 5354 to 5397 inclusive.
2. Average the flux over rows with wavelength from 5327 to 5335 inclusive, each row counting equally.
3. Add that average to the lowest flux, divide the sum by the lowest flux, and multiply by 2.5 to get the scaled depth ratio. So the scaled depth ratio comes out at 5.07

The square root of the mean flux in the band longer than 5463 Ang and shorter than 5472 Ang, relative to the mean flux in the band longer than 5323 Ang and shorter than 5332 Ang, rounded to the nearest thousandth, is 0.211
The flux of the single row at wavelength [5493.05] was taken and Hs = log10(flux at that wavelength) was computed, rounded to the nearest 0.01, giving 1.36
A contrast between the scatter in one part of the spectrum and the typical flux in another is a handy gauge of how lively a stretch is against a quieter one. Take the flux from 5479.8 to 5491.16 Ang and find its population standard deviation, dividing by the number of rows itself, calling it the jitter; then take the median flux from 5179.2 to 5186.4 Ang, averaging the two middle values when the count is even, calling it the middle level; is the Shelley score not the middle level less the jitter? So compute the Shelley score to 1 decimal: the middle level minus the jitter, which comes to 15.6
